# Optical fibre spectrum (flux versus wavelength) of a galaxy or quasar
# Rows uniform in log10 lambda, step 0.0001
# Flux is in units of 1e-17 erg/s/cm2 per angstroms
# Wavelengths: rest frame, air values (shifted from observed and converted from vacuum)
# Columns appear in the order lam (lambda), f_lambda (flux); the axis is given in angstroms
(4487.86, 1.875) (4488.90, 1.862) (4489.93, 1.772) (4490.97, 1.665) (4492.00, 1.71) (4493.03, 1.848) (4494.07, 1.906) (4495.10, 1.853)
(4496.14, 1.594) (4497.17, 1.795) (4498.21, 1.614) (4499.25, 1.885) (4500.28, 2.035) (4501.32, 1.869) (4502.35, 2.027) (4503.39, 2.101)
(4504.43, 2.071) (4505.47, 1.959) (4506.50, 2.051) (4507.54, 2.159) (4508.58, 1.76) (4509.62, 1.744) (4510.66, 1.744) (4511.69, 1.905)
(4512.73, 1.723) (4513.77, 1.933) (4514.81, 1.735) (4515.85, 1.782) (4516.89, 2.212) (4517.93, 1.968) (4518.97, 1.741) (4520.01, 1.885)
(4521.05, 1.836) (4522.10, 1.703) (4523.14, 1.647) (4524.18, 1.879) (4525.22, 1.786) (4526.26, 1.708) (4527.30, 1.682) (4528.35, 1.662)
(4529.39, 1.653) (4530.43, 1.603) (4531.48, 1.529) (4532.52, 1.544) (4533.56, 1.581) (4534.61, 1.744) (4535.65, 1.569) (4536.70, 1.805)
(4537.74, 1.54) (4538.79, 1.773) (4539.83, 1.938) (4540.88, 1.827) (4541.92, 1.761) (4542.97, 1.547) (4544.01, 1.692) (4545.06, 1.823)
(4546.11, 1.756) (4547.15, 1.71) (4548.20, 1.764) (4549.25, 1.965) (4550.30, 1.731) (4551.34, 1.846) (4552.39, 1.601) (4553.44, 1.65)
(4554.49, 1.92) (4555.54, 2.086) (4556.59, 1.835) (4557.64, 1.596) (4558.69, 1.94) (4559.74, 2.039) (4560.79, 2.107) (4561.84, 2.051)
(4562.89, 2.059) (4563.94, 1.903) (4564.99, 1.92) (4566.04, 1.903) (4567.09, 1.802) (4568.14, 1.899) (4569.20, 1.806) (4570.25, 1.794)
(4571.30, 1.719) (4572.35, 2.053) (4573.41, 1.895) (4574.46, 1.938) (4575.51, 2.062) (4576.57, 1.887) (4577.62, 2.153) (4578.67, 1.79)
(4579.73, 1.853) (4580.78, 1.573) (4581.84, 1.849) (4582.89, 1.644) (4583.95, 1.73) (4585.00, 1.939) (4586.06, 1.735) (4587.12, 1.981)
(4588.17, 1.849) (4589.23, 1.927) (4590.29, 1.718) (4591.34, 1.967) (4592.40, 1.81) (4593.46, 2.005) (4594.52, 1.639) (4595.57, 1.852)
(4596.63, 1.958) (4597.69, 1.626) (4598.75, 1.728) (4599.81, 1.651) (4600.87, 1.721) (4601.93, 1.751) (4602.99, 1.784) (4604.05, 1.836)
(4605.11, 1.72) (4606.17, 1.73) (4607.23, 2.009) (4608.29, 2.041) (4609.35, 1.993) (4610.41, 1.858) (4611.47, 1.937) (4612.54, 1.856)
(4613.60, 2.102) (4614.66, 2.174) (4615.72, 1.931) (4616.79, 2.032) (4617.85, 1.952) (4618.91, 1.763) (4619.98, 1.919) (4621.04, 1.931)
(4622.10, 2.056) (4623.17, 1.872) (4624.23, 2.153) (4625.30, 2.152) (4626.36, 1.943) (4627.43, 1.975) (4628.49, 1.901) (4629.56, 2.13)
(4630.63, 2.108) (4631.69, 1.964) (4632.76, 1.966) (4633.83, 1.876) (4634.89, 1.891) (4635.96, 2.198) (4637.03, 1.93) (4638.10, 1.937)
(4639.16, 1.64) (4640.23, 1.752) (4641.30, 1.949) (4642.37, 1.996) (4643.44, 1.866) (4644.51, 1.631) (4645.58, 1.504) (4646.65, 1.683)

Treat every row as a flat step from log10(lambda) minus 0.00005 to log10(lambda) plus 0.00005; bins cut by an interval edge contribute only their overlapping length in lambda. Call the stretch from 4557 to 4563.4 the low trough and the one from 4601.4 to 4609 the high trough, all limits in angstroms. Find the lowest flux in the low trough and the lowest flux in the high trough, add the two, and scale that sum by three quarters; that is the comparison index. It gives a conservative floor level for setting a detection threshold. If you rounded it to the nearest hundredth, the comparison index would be 2.49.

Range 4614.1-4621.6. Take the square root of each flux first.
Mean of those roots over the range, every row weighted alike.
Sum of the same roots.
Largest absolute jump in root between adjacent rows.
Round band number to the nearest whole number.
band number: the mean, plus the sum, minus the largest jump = 11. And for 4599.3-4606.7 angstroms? 11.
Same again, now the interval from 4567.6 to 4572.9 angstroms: 8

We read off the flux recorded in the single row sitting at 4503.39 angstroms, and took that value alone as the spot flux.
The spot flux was 2.101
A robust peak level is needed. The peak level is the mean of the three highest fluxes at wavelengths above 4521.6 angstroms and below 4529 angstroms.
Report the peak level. 1.79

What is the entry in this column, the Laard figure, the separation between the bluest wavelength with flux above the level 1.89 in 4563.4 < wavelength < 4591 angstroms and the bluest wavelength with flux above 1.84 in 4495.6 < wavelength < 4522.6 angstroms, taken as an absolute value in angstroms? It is 64.7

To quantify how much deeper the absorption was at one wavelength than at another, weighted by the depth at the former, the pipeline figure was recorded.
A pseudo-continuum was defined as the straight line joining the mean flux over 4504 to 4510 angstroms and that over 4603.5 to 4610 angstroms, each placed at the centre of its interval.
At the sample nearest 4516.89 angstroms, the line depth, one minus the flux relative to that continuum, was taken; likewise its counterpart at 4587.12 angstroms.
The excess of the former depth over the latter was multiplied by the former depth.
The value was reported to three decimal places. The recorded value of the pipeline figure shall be 0.012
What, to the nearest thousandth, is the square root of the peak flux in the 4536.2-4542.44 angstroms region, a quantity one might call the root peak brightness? 1.392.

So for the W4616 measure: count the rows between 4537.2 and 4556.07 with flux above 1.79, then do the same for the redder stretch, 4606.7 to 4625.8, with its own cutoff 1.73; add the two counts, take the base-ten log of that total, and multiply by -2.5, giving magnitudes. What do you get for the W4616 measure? -3.49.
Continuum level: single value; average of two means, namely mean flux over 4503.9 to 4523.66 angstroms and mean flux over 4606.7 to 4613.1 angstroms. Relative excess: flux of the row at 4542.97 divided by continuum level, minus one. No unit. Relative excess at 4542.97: -0.19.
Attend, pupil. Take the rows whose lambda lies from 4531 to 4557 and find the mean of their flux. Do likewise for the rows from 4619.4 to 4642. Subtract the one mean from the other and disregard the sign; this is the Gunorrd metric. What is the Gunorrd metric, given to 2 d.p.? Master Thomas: 0.22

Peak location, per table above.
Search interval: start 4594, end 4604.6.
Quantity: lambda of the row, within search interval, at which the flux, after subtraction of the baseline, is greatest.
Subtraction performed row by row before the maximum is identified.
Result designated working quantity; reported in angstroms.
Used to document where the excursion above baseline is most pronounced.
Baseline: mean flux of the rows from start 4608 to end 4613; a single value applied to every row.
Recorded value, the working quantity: 4596.63 angstroms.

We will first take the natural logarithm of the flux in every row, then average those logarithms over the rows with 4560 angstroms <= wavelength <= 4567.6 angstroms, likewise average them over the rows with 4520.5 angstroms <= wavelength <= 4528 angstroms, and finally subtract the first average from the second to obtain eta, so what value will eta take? -0.12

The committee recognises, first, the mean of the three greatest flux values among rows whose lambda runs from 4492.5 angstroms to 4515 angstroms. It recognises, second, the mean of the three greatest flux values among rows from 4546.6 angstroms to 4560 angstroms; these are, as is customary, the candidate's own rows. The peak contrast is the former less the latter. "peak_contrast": 0.08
